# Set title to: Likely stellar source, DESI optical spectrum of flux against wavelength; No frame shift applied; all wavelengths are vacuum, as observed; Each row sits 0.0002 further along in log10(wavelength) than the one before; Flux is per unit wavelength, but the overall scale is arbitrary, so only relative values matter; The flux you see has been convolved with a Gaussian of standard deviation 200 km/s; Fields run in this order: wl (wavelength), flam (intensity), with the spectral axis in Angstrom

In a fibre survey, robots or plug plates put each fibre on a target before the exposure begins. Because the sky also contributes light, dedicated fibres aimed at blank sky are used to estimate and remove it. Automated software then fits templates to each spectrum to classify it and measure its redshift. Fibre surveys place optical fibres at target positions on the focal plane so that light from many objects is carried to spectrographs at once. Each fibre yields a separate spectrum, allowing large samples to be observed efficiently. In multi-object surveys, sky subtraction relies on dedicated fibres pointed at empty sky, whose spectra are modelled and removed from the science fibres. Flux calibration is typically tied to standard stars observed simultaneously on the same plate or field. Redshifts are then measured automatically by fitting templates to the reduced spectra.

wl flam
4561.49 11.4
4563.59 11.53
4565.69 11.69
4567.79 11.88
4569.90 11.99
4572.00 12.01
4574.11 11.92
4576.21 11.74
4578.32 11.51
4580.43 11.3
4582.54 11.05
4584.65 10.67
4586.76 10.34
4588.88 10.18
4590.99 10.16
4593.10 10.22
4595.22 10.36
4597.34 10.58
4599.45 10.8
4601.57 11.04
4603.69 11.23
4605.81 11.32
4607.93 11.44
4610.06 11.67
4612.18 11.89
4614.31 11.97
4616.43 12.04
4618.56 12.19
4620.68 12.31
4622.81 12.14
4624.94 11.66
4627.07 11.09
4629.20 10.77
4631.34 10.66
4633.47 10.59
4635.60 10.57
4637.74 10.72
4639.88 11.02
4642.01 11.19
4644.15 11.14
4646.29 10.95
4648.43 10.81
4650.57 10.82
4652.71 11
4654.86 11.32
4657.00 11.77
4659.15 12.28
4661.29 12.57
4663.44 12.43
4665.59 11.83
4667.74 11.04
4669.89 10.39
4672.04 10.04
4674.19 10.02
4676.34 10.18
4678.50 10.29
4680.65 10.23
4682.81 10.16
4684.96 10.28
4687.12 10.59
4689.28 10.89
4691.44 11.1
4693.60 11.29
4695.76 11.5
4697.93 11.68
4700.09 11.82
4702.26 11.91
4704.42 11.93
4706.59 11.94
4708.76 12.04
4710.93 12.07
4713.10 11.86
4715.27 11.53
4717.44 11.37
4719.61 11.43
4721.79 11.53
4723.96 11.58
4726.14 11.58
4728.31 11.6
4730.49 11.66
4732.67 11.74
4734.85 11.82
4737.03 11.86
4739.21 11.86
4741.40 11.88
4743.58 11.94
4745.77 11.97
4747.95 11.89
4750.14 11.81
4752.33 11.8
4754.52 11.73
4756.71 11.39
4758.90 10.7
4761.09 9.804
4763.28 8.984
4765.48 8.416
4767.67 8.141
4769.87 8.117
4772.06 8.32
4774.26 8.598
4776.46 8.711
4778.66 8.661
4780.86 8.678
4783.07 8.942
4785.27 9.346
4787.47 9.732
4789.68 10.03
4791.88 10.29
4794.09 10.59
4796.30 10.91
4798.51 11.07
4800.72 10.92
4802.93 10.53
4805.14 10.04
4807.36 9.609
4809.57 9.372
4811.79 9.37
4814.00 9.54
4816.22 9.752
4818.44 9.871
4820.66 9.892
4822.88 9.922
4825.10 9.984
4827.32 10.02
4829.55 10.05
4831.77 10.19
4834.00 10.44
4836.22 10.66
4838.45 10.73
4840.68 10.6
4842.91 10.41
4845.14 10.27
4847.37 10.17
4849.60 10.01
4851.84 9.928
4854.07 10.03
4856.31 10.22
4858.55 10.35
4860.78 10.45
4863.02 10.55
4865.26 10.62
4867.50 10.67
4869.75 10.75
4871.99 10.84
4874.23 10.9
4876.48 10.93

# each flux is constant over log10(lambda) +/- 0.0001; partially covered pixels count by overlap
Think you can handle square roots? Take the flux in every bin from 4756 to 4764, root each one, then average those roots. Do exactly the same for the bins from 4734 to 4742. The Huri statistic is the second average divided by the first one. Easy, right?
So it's 1.08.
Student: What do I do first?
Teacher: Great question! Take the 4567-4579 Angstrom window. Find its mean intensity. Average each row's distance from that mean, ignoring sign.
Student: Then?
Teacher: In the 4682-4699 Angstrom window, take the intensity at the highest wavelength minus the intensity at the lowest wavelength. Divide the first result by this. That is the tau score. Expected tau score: 0.1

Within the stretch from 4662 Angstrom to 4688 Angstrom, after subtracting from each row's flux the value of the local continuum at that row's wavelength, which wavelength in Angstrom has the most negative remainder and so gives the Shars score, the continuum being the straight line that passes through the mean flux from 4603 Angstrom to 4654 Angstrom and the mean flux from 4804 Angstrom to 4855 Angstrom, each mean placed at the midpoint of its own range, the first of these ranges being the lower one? 4674.19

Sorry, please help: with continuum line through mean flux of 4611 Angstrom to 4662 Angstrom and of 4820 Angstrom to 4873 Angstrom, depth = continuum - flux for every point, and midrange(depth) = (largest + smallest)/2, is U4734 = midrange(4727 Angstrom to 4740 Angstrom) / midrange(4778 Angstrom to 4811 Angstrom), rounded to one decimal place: -1.1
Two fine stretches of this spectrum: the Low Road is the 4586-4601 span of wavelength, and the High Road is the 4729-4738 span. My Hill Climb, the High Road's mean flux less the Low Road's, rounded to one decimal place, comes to 1.4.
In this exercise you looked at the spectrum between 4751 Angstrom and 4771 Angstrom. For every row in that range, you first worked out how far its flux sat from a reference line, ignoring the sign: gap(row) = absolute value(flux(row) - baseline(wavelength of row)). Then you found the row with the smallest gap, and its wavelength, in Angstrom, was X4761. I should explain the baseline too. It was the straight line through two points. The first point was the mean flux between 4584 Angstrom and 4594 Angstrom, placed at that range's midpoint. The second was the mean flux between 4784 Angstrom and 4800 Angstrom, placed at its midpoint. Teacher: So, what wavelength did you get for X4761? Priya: 4758.90 Angstrom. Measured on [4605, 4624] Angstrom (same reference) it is 4605.81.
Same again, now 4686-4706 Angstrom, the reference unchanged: 4687.12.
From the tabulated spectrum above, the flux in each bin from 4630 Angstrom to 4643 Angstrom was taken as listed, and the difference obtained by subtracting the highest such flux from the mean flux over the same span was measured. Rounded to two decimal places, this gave -0.40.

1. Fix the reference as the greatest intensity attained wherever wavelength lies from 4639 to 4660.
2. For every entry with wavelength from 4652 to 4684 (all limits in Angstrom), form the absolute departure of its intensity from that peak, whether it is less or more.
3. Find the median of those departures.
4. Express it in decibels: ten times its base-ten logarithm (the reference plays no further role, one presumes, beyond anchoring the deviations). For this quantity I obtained 1.1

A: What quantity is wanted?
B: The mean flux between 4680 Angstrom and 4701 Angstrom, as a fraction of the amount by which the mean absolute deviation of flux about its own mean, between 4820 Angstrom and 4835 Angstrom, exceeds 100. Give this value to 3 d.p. -0.110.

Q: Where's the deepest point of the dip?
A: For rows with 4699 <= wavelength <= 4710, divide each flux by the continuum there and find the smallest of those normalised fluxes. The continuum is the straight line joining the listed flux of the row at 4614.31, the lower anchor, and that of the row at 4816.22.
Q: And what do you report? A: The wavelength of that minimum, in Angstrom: 4700.09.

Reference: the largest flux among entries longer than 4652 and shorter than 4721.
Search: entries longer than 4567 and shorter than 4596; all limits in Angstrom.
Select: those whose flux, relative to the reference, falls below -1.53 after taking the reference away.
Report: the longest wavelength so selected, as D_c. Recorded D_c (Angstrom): 4595.22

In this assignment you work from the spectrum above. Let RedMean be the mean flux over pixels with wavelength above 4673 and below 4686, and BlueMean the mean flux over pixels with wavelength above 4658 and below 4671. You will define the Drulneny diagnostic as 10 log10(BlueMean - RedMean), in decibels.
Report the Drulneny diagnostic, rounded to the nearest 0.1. 1.9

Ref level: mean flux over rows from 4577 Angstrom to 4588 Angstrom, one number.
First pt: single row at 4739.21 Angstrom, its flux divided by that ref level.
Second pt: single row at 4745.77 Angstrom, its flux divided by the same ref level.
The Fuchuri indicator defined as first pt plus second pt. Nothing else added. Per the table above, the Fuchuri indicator 2.17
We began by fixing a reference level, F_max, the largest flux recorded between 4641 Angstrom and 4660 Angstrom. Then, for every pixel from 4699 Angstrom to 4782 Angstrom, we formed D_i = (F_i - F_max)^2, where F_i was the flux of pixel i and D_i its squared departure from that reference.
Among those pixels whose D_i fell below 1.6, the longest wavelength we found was 4756.71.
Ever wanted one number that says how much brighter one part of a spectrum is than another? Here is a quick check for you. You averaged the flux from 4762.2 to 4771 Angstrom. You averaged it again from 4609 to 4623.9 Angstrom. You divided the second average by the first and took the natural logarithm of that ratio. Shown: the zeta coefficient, 0.36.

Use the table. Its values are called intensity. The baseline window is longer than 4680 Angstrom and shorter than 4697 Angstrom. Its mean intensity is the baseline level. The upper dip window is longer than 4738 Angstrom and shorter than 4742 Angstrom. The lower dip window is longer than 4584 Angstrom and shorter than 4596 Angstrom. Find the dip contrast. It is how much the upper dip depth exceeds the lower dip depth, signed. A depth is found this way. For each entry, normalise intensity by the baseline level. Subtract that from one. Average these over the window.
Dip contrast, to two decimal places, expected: -0.14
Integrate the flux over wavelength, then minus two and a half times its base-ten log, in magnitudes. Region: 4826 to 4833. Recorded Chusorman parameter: -4.6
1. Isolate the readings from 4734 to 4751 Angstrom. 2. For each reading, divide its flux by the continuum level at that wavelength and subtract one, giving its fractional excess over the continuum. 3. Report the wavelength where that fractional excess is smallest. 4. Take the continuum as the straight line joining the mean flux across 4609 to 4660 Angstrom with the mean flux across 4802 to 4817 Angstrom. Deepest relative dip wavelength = 4734.85 Angstrom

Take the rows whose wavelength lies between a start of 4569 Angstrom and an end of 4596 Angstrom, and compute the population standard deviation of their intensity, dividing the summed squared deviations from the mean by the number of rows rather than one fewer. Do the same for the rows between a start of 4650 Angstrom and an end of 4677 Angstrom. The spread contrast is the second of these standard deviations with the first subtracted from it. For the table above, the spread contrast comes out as 0.16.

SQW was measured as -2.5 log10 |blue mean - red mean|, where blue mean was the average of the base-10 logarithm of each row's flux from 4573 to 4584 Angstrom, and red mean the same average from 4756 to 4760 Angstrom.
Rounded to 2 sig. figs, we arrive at 4.4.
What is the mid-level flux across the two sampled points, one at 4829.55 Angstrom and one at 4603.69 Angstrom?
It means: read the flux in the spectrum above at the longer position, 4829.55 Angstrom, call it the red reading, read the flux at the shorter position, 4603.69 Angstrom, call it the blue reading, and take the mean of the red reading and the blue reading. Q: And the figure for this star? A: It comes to 10.6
